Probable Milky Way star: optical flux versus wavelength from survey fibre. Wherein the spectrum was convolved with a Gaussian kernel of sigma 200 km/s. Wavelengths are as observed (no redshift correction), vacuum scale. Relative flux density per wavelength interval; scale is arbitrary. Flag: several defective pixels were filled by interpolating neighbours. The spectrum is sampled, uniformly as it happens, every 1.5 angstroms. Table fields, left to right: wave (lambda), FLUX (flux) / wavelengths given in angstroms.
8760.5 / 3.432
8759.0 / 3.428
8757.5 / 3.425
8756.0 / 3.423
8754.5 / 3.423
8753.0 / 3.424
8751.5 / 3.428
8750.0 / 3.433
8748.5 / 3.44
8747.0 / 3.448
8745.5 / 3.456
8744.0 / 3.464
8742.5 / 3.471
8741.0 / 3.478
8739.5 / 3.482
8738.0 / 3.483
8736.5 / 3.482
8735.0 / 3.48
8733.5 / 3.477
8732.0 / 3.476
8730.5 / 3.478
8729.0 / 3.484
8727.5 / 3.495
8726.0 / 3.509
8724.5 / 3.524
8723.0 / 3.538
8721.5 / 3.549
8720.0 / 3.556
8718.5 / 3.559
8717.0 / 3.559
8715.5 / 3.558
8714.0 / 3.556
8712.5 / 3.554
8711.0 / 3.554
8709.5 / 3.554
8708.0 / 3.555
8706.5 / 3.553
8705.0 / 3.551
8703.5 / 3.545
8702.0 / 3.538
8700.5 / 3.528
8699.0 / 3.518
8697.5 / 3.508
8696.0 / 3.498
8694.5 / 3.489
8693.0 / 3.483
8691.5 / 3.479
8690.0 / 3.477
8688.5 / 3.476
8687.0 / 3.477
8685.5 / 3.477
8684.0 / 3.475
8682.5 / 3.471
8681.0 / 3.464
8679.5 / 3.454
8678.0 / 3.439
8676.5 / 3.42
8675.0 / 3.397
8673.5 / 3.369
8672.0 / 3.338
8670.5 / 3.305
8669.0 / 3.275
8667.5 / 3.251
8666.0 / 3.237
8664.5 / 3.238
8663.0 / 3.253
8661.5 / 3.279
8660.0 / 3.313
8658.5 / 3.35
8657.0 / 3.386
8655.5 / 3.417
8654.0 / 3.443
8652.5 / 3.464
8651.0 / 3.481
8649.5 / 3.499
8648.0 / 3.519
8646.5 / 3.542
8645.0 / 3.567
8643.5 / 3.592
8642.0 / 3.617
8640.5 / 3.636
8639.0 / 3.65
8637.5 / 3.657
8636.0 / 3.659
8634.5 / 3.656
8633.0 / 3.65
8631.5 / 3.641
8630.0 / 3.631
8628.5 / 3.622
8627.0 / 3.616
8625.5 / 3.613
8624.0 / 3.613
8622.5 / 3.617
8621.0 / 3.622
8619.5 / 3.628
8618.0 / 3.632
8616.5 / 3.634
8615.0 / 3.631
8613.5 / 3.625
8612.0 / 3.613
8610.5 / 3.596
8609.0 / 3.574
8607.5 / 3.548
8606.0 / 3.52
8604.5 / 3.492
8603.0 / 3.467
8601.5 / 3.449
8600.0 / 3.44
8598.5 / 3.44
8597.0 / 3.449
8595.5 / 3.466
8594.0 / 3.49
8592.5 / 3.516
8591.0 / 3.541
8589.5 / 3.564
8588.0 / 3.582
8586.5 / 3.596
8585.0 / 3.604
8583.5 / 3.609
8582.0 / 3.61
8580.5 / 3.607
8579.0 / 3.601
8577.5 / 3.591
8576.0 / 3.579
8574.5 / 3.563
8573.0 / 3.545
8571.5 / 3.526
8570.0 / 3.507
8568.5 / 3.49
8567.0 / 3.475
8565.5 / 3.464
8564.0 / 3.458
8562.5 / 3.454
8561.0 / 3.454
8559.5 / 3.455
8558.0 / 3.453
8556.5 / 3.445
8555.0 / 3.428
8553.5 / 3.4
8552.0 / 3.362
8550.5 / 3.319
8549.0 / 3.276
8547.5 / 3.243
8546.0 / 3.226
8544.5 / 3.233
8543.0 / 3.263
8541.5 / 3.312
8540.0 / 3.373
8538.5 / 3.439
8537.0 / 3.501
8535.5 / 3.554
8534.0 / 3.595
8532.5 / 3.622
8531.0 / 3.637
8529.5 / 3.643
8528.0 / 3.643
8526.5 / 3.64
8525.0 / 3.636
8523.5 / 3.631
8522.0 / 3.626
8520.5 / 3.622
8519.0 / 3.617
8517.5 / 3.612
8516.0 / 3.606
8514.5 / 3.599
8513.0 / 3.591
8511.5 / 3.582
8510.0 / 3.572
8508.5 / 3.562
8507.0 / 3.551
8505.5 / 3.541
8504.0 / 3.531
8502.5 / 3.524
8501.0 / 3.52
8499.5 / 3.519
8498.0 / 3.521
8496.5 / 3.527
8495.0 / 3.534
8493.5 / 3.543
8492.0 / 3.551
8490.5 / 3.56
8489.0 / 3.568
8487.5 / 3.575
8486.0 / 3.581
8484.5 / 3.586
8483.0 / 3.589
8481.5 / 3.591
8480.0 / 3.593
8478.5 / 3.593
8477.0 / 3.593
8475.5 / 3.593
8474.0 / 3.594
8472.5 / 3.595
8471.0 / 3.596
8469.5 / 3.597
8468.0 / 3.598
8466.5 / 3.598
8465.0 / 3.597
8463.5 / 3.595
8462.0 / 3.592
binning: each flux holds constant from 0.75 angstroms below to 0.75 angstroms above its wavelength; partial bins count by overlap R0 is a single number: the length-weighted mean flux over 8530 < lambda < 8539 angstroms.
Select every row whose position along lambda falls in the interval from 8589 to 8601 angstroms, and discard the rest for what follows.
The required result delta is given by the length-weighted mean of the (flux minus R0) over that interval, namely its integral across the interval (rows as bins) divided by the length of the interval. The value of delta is -0.08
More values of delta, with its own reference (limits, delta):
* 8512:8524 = 0.05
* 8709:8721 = -0.01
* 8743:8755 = -0.12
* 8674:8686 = -0.12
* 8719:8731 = -0.05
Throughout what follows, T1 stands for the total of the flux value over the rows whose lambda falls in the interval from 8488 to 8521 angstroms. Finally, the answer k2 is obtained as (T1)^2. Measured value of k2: 6139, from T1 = 78.4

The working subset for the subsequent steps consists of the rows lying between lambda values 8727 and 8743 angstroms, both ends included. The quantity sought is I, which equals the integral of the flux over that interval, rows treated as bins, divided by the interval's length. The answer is 3.48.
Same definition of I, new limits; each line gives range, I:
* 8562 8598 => 3.54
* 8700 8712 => 3.55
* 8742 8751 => 3.45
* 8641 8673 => 3.40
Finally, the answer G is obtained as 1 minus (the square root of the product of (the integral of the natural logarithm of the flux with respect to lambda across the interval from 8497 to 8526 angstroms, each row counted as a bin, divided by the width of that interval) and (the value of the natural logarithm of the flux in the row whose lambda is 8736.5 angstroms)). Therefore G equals -0.261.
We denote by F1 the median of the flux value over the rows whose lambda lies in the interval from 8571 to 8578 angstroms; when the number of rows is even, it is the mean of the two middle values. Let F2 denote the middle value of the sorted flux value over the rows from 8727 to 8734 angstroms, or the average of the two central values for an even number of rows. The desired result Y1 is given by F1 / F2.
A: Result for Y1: 1.02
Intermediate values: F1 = 3.56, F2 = 3.48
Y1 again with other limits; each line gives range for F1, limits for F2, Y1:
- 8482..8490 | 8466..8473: 1.00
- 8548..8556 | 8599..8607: 0.97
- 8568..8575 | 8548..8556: 1.05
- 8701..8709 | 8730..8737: 1.02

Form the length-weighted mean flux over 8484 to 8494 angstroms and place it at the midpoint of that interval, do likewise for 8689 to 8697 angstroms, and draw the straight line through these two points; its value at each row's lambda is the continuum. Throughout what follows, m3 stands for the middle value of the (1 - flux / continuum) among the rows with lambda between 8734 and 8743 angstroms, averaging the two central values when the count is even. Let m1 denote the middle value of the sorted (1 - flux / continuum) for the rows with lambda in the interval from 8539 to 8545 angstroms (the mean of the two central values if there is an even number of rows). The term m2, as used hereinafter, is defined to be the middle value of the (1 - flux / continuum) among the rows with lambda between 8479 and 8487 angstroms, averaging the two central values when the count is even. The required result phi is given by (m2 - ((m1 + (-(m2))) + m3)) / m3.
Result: 22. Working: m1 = 0.073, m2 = -0.006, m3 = -0.004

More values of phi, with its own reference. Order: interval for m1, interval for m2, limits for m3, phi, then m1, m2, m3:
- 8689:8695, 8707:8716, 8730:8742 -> 13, 0.001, -0.022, -0.003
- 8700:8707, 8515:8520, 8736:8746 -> 3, -0.018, -0.016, -0.003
